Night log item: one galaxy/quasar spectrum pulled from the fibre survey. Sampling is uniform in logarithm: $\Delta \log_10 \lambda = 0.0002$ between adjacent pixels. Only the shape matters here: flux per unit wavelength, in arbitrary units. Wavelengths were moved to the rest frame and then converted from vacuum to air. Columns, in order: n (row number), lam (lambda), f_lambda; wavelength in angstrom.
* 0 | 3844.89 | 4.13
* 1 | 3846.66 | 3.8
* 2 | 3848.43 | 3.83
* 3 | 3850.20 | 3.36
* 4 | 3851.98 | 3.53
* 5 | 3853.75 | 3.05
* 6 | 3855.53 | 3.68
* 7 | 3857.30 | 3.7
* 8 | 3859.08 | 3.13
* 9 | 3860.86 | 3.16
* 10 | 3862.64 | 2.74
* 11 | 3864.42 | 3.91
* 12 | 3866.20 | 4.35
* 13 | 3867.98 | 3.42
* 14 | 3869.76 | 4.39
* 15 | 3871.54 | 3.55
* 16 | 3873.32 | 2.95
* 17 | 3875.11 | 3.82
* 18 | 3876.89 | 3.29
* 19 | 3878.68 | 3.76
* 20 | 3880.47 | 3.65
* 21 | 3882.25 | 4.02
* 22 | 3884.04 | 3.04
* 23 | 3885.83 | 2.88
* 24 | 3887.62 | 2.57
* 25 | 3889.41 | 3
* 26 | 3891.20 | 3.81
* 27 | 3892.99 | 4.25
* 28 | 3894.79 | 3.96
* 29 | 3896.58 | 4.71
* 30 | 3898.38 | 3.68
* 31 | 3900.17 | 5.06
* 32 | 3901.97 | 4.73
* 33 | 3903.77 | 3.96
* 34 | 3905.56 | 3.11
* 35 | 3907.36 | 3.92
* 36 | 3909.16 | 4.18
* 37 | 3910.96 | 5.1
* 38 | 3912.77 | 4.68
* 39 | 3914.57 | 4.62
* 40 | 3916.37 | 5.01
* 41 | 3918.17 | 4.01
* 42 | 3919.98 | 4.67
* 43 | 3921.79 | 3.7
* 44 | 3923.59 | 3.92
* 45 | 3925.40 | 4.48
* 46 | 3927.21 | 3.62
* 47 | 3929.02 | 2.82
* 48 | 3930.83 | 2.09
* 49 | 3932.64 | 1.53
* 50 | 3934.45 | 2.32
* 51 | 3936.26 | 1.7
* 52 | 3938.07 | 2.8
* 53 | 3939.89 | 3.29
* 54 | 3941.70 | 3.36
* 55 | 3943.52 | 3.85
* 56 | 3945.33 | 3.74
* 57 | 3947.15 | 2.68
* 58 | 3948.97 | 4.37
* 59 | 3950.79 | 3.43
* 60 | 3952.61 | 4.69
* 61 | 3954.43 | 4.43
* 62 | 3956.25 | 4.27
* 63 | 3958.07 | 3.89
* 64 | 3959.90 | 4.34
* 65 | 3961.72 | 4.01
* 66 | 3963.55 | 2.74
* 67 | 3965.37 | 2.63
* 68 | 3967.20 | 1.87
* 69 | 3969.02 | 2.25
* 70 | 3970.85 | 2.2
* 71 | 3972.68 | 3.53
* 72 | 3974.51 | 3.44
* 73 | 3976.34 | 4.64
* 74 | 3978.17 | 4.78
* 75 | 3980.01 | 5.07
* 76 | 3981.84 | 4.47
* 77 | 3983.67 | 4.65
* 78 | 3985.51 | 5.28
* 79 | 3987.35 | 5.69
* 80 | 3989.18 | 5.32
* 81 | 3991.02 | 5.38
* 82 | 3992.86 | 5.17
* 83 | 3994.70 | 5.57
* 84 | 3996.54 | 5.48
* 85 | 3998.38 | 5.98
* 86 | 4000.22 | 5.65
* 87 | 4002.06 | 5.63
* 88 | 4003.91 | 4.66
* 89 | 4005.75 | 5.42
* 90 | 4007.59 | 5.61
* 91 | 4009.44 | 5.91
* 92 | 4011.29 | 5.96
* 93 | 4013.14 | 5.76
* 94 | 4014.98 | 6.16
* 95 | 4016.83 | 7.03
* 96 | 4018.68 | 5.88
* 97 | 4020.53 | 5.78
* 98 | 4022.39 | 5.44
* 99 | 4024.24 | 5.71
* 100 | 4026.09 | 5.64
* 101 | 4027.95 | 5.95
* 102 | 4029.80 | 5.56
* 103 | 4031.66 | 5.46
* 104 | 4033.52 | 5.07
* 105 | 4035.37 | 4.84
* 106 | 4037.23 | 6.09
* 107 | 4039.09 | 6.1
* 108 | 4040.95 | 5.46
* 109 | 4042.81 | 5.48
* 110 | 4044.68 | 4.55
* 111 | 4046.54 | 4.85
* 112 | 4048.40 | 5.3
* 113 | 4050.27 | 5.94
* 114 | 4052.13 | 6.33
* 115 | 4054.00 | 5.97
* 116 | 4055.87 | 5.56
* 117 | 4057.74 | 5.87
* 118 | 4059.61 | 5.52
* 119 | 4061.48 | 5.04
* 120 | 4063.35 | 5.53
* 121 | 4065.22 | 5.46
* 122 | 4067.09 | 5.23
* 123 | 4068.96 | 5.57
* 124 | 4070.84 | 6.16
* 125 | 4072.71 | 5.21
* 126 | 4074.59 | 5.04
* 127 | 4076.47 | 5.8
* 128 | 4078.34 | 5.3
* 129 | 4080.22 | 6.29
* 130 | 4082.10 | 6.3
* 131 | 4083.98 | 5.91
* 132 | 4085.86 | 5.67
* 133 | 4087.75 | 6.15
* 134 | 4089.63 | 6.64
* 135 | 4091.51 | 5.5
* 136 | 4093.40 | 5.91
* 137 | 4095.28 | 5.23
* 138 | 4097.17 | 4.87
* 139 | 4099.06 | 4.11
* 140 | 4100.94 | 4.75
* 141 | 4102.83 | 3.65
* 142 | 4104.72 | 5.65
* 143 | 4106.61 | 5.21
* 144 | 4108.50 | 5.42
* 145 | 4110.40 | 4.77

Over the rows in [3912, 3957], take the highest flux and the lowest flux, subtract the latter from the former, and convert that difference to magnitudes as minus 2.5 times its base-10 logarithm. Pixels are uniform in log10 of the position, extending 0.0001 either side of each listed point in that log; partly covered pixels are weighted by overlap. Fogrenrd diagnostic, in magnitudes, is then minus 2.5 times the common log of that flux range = -1.4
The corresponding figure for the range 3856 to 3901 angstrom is -1.0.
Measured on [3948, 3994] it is -1.5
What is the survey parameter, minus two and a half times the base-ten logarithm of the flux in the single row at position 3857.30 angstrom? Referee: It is -1.42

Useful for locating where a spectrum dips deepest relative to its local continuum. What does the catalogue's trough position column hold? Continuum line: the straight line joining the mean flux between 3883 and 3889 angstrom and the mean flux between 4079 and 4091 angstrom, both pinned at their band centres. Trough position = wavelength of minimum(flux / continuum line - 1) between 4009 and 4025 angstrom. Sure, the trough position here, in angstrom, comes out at 4022.39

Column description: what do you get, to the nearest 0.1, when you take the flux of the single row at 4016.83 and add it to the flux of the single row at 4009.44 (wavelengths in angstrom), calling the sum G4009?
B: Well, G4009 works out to 12.9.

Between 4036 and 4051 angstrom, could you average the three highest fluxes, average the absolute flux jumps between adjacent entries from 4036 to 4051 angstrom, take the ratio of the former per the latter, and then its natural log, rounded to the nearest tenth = 2.6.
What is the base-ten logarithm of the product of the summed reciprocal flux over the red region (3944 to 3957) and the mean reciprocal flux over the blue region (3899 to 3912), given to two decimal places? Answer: -0.36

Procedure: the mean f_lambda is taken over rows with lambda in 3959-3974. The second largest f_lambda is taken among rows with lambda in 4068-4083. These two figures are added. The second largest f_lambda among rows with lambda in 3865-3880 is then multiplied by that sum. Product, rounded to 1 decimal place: 40.2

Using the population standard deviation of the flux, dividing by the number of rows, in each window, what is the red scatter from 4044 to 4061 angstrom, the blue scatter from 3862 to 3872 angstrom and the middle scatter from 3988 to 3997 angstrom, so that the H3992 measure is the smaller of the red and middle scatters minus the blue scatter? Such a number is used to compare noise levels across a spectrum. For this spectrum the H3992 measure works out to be -0.43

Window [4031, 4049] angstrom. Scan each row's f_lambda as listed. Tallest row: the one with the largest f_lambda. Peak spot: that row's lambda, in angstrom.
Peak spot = 4039.09 angstrom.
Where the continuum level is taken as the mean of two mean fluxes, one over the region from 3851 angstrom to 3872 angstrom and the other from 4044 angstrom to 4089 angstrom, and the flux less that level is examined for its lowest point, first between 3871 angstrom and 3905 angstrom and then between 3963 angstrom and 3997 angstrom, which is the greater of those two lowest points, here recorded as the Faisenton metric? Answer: -2.0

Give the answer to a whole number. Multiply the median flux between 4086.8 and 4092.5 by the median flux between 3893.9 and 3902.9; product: 29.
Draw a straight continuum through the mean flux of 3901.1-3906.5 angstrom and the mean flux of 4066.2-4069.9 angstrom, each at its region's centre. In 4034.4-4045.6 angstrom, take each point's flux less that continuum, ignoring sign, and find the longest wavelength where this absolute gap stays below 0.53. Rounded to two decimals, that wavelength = 4042.81 angstrom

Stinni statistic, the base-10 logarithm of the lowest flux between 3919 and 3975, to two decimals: 0.18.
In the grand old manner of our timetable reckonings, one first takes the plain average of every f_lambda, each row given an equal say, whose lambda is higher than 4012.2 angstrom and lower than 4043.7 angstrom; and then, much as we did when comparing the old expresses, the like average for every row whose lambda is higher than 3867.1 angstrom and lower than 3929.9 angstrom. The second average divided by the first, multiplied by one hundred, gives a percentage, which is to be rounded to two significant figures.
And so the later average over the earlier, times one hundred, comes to 68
